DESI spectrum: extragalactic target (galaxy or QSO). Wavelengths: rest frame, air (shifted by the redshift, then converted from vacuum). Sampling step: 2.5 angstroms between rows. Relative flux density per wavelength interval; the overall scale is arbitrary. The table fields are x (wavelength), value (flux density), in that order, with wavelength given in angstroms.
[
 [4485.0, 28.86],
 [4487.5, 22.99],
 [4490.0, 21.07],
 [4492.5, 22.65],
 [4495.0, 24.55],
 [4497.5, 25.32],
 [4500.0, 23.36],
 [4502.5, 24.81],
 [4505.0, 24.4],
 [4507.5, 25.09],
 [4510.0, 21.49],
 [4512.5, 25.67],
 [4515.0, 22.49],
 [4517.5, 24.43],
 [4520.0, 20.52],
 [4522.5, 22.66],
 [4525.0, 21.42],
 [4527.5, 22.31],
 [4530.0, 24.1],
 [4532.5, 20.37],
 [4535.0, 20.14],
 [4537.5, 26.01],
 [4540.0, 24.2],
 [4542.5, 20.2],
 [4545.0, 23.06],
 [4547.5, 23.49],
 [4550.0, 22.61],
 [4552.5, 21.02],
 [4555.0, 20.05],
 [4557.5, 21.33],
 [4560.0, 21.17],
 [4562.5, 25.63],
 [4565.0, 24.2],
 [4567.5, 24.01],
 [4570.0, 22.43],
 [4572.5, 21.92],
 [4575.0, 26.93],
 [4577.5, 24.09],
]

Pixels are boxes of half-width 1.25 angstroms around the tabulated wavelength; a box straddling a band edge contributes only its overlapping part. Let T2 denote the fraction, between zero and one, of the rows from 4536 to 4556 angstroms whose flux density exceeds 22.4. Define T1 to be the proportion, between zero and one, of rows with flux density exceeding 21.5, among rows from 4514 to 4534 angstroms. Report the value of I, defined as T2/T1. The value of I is 1.0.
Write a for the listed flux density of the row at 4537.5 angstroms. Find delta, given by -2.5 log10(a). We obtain -3.54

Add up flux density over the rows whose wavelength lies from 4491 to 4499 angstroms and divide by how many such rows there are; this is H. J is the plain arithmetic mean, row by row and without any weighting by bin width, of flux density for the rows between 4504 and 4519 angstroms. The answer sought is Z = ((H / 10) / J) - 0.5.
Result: -0.399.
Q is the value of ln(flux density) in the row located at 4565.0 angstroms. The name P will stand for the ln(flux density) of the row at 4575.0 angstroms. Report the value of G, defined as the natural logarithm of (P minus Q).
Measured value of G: -2.2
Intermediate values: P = 3.29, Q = 3.19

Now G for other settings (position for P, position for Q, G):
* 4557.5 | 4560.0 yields -4.9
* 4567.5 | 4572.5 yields -2.4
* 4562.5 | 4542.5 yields -1.4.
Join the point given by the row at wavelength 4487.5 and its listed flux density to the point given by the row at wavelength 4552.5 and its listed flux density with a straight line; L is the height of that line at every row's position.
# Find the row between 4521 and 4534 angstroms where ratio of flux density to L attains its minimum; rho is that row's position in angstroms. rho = 4532.5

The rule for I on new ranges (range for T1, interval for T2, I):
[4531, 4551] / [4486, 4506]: 1.4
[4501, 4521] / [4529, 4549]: 0.8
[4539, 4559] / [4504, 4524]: 1.5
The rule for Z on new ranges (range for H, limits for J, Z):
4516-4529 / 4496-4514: -0.408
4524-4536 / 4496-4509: -0.412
